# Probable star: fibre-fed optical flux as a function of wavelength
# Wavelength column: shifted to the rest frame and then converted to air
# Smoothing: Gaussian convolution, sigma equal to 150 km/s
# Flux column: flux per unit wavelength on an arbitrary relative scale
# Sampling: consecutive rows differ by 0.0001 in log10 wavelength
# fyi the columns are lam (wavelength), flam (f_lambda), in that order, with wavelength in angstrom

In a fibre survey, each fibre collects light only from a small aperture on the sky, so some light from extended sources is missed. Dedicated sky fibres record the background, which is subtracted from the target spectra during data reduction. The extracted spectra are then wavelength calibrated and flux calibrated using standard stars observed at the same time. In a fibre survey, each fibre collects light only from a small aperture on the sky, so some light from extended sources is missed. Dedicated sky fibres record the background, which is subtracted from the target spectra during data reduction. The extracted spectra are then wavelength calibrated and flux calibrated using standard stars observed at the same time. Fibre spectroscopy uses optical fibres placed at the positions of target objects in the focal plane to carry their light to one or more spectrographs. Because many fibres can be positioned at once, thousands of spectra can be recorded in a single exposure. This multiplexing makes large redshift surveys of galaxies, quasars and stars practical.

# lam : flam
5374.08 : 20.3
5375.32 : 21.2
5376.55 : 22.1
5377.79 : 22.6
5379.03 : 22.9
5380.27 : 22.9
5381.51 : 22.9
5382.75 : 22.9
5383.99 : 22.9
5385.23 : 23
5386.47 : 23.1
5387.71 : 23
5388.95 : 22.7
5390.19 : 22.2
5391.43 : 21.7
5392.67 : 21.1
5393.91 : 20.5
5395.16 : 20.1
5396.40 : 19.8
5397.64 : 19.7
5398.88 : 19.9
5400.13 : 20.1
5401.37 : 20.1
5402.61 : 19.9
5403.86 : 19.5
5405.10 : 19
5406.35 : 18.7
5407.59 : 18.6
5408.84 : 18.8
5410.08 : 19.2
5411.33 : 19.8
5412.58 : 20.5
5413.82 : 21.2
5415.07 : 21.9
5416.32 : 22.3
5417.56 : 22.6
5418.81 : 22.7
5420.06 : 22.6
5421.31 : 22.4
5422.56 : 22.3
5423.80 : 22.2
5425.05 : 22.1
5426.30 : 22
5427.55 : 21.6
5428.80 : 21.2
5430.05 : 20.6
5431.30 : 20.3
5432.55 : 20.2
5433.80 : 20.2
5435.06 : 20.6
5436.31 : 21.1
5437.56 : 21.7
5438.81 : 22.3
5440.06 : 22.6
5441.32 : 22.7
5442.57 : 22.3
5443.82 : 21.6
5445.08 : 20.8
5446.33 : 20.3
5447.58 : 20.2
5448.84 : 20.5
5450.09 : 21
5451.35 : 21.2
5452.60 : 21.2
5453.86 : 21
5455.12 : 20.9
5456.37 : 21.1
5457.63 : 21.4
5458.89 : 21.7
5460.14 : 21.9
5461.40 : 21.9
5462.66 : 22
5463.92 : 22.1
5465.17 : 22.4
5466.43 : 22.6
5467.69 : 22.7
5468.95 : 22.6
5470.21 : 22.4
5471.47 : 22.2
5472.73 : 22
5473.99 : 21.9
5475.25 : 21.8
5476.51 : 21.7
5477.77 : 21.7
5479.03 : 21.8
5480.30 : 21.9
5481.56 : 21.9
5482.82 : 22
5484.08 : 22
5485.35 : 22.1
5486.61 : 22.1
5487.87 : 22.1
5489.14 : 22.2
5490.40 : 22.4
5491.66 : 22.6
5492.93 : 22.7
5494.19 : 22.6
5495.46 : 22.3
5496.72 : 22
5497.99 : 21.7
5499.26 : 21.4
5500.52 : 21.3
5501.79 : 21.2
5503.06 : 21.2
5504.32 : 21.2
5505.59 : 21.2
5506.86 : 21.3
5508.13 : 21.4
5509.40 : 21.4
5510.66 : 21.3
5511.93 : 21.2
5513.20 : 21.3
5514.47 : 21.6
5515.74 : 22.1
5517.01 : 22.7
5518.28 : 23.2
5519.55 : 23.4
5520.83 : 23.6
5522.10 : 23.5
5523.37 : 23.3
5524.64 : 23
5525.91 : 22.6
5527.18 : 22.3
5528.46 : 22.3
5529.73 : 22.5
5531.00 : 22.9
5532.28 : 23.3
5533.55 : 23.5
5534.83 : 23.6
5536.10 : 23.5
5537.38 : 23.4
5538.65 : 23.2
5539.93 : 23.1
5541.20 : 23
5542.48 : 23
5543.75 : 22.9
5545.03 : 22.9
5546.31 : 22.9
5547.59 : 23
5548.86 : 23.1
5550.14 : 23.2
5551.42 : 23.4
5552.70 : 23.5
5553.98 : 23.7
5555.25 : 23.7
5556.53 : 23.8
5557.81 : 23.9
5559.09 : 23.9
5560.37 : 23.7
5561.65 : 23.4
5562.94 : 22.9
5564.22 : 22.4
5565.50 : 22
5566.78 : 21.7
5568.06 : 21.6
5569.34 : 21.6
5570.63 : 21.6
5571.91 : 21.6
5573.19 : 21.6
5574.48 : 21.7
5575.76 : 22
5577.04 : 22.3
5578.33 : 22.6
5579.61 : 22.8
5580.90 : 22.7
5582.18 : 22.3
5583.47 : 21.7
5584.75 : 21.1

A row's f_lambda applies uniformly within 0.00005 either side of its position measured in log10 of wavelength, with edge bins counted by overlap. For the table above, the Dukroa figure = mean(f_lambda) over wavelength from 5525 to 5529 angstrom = 22.4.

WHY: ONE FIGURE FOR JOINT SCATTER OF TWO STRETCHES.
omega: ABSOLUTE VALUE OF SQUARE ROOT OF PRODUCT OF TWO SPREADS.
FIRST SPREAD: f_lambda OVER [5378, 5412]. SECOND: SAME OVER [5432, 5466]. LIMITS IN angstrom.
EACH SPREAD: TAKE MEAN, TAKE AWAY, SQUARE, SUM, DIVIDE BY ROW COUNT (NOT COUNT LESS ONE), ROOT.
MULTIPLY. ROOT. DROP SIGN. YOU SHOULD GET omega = 1.1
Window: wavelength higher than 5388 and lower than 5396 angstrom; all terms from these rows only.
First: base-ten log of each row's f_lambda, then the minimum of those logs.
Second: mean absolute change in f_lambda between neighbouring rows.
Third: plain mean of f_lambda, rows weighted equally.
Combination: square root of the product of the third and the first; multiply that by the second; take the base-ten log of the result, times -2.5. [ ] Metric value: -1.1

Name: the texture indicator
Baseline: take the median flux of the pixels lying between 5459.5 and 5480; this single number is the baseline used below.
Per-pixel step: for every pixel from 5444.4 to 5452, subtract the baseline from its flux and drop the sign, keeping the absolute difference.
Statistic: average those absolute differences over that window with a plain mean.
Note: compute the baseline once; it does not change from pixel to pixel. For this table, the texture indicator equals 1.3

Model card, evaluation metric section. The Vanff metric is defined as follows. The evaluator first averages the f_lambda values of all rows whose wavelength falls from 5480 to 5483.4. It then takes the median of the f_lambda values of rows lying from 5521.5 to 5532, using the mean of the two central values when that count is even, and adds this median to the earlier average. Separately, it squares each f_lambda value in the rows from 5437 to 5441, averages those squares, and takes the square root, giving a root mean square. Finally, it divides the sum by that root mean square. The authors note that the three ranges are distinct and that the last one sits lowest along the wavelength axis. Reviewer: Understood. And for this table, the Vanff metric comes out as 2.01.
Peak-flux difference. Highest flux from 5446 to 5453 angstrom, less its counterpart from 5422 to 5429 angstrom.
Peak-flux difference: -1.1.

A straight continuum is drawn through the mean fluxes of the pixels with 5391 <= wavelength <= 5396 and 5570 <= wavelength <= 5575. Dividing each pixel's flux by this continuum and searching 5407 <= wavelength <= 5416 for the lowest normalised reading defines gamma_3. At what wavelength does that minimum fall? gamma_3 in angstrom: 5407.59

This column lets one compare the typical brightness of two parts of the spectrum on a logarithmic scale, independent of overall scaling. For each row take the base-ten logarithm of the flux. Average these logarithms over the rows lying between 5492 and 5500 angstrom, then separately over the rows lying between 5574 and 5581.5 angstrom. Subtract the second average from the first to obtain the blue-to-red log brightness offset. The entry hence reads -0.005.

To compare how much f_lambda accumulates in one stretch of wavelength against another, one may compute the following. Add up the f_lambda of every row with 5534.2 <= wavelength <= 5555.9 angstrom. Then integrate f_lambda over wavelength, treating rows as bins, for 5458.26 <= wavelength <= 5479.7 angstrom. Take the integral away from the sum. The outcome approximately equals -78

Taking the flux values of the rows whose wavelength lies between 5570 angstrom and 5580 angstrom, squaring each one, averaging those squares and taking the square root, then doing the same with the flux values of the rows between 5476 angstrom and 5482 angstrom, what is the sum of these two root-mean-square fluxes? 43.8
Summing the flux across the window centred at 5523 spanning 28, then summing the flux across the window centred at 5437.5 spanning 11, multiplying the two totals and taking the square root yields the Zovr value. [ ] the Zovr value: 311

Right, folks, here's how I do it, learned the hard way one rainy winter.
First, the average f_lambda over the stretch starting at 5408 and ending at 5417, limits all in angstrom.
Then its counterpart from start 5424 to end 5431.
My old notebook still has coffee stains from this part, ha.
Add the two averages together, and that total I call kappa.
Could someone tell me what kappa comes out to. 42.0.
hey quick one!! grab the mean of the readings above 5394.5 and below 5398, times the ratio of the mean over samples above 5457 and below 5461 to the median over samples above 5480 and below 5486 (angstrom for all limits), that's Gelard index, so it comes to 19.6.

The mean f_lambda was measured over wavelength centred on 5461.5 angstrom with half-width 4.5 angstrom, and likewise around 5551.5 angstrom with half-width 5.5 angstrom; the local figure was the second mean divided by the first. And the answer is 1.066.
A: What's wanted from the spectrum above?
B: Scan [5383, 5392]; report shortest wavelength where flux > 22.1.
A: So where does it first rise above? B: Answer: 5383.99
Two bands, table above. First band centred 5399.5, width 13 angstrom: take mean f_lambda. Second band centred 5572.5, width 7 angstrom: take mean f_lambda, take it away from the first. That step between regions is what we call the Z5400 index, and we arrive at -1.8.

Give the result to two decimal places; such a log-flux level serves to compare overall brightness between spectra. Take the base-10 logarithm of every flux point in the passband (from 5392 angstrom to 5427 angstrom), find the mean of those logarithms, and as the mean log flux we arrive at 1.32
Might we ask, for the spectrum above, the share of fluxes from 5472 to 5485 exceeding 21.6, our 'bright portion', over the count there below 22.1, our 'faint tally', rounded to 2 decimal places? 0.10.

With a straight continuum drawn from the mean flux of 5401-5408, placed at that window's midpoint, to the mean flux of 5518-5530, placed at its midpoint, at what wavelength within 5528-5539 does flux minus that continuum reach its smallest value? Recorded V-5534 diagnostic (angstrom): 5528.46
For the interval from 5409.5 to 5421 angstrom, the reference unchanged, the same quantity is 5410.08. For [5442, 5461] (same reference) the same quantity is 5447.58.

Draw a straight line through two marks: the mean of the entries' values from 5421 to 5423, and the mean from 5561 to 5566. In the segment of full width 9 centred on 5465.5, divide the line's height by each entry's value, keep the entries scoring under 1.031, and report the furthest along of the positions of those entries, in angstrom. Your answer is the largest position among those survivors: 5468.95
